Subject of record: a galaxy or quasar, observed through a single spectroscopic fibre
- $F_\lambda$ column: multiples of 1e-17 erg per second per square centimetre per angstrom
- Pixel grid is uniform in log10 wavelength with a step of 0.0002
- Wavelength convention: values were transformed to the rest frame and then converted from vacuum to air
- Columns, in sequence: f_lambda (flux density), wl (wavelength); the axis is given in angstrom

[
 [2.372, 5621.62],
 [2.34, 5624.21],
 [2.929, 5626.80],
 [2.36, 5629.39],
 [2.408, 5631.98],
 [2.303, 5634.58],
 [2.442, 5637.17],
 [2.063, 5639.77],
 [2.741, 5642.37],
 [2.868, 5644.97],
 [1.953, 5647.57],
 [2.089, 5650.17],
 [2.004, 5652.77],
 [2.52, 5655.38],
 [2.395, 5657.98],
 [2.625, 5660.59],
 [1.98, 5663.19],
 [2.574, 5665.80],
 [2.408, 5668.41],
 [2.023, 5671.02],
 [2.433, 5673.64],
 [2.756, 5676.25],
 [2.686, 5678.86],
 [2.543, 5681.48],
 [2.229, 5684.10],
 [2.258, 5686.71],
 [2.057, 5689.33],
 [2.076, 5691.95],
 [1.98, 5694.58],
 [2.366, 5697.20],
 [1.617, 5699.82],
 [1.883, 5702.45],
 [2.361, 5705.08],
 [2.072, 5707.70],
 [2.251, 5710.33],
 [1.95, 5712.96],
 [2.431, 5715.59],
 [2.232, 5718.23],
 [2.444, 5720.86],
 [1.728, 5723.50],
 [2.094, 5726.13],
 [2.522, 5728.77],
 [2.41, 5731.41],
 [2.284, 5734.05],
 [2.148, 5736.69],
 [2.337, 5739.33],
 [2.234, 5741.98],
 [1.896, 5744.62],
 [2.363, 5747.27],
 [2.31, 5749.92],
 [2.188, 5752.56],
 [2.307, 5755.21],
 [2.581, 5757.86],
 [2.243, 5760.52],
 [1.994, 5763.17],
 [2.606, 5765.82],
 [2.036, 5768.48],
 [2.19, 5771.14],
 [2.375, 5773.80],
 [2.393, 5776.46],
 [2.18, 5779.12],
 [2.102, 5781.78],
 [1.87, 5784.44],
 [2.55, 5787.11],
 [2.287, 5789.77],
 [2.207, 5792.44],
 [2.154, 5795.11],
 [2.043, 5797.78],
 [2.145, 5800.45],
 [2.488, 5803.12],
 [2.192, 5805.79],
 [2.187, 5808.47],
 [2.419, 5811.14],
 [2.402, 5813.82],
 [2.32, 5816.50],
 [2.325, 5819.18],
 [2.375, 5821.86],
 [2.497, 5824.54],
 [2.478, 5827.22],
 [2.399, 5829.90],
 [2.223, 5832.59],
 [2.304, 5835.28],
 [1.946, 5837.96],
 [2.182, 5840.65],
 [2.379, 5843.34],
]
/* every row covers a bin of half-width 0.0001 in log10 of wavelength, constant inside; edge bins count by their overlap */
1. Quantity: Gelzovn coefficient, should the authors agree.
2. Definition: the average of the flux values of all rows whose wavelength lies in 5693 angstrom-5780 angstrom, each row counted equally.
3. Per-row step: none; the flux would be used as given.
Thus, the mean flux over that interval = 2.21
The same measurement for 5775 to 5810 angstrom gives 2.22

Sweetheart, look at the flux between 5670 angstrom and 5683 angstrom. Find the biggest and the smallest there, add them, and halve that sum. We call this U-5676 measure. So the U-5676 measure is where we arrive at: 2.39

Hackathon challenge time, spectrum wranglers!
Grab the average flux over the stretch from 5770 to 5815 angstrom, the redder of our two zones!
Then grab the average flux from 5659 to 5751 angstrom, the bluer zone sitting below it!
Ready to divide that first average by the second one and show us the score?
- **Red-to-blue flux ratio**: 1.001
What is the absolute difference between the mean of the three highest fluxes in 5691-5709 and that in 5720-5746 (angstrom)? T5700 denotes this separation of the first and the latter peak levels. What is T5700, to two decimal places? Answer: 0.19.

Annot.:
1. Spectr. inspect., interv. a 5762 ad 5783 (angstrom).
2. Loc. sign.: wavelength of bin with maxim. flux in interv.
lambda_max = 5765.82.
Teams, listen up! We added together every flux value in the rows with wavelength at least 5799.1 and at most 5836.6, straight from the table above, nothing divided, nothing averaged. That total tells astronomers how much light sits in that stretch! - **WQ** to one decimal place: 32.8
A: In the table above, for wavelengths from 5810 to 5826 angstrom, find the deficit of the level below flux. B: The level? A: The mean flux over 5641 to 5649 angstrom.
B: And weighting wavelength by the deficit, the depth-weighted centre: 5817.3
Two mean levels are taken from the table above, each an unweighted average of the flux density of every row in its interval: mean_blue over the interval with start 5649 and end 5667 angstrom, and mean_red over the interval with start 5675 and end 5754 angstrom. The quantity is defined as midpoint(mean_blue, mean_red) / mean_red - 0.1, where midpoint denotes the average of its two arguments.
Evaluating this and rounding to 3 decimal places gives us 0.920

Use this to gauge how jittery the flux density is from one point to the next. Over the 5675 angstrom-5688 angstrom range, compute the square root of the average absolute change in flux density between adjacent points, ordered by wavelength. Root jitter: 0.37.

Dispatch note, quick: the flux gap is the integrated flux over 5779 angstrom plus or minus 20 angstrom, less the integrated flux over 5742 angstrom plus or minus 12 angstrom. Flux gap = 35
